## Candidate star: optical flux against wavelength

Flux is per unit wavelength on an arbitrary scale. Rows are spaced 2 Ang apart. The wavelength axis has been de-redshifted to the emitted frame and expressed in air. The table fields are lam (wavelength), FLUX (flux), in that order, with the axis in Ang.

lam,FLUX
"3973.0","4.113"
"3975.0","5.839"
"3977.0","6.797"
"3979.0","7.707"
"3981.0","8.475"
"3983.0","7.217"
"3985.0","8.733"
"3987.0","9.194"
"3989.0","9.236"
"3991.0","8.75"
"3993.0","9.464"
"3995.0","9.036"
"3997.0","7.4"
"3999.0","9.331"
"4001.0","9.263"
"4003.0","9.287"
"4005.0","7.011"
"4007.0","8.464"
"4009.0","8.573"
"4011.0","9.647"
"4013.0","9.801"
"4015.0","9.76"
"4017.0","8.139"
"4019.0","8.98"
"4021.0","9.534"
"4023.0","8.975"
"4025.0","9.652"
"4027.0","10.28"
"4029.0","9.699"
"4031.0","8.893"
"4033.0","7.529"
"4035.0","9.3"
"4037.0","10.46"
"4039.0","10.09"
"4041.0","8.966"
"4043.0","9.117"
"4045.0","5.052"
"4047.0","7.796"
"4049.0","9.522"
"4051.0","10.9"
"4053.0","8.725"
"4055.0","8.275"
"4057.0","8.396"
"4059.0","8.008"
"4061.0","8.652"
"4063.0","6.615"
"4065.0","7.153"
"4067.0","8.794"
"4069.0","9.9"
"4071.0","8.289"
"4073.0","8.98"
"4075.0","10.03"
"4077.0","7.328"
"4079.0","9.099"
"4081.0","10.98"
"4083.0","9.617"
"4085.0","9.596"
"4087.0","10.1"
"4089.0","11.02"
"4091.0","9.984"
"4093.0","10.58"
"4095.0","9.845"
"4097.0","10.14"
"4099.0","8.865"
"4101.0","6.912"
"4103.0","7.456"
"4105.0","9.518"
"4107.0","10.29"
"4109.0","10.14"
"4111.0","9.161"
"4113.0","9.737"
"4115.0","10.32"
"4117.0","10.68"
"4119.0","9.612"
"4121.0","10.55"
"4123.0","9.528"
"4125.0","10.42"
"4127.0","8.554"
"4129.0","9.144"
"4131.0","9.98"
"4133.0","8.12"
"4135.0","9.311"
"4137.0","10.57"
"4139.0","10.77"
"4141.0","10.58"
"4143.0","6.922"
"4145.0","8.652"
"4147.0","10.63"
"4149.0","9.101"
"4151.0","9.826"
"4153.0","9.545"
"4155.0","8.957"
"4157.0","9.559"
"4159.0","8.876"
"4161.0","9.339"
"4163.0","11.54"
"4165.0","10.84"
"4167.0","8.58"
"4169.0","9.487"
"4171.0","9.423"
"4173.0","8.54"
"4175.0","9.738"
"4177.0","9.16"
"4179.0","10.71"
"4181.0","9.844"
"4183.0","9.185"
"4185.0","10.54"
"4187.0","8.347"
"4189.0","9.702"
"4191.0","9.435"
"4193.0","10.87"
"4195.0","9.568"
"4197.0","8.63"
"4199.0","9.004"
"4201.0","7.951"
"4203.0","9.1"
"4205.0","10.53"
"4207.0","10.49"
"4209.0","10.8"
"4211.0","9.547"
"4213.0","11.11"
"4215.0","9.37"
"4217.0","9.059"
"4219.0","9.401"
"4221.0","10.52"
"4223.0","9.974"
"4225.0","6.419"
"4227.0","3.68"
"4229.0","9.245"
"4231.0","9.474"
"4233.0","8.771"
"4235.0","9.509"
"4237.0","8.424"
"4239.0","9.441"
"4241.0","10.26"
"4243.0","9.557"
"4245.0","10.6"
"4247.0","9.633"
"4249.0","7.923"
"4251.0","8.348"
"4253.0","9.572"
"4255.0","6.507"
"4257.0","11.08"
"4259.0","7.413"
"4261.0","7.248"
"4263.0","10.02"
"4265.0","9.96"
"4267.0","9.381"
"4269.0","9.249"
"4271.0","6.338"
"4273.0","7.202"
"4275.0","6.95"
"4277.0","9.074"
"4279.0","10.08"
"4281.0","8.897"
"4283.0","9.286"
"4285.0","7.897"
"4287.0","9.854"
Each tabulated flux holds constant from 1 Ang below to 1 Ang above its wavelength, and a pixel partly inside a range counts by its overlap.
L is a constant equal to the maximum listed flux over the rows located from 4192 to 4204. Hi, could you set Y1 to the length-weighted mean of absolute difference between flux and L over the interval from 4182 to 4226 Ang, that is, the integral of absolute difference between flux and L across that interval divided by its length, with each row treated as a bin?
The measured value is 1.37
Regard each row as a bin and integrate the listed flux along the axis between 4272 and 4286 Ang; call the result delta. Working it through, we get 119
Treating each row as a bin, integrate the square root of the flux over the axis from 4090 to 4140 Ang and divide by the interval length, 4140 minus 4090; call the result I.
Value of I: 3.10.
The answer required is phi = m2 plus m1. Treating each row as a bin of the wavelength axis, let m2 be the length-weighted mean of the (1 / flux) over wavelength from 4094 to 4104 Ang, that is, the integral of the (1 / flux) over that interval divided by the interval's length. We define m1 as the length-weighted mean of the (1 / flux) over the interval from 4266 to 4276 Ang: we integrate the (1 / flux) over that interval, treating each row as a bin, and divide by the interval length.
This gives 0.25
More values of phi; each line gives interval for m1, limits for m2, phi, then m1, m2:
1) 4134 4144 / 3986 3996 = 0.22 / 0.107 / 0.110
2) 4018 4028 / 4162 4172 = 0.21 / 0.106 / 0.101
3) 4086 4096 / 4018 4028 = 0.20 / 0.097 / 0.106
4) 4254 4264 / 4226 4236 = 0.26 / 0.123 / 0.141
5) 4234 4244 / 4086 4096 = 0.20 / 0.106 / 0.097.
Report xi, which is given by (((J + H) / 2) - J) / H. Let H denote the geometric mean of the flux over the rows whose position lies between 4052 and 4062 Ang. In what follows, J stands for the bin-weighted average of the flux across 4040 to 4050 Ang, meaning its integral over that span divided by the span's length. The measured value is 0.02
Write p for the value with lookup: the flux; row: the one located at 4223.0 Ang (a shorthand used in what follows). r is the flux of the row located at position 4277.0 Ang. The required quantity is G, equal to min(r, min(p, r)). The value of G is 9.07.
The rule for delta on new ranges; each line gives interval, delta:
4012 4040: 262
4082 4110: 268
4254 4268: 123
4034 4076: 366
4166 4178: 110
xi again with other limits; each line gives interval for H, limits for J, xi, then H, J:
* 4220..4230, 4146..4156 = -0.15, 7.4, 9.61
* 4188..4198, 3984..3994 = 0.03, 9.6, 9.08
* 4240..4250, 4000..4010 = 0.05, 9.5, 8.52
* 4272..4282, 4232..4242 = -0.06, 8.4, 9.28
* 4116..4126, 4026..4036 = 0.05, 10.1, 9.14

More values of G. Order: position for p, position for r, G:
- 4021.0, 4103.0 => 7.46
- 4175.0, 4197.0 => 8.63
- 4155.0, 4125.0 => 8.96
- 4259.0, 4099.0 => 7.41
